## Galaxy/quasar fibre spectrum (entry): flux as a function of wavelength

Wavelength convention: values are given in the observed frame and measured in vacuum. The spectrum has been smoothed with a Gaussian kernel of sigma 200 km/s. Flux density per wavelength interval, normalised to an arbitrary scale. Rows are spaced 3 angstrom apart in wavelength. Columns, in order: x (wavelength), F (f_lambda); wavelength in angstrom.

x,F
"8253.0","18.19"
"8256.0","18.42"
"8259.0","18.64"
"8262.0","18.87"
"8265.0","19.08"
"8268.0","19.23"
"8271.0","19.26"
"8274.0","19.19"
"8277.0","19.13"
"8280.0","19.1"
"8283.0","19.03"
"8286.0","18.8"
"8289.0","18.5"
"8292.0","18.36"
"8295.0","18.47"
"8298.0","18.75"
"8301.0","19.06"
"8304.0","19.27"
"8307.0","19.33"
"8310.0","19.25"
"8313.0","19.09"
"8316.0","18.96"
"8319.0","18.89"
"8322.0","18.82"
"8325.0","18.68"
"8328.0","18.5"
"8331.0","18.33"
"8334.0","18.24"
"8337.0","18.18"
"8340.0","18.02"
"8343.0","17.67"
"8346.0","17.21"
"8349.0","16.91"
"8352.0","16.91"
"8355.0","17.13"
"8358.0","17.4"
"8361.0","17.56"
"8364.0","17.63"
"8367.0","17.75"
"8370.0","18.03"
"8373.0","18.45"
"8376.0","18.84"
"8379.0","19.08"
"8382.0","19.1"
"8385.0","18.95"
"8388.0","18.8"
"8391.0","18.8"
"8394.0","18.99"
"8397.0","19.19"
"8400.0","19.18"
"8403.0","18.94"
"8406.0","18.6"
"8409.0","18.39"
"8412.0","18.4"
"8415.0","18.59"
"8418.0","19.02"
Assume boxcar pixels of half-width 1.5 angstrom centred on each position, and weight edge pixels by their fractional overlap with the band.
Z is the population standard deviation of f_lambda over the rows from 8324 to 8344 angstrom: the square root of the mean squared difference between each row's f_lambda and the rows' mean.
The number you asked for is 0.304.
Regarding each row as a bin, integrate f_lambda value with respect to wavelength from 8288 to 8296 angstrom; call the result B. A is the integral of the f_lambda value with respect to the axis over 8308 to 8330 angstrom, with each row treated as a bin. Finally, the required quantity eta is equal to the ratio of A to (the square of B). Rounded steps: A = 415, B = 148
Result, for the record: 0.019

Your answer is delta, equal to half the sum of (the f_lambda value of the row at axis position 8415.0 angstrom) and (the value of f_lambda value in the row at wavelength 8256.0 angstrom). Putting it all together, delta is 18.5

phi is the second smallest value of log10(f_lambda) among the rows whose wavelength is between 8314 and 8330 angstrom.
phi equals 1.27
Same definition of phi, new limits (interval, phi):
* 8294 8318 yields 1.27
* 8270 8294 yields 1.27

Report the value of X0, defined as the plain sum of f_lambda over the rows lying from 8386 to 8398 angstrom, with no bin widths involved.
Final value 75.8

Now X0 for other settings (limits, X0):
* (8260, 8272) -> 76.4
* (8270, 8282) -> 76.7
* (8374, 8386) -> 76.0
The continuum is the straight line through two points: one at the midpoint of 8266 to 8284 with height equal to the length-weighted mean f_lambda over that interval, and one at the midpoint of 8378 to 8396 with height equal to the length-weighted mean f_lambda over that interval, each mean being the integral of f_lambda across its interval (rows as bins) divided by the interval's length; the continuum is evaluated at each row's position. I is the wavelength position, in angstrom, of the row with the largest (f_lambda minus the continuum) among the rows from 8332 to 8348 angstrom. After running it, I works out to 8334.0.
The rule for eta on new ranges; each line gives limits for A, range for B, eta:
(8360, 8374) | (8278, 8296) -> 0.002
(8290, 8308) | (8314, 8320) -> 0.026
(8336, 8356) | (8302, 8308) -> 0.026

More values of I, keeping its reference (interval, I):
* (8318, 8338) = 8319.0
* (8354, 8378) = 8376.0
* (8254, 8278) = 8271.0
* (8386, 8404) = 8397.0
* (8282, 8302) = 8301.0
